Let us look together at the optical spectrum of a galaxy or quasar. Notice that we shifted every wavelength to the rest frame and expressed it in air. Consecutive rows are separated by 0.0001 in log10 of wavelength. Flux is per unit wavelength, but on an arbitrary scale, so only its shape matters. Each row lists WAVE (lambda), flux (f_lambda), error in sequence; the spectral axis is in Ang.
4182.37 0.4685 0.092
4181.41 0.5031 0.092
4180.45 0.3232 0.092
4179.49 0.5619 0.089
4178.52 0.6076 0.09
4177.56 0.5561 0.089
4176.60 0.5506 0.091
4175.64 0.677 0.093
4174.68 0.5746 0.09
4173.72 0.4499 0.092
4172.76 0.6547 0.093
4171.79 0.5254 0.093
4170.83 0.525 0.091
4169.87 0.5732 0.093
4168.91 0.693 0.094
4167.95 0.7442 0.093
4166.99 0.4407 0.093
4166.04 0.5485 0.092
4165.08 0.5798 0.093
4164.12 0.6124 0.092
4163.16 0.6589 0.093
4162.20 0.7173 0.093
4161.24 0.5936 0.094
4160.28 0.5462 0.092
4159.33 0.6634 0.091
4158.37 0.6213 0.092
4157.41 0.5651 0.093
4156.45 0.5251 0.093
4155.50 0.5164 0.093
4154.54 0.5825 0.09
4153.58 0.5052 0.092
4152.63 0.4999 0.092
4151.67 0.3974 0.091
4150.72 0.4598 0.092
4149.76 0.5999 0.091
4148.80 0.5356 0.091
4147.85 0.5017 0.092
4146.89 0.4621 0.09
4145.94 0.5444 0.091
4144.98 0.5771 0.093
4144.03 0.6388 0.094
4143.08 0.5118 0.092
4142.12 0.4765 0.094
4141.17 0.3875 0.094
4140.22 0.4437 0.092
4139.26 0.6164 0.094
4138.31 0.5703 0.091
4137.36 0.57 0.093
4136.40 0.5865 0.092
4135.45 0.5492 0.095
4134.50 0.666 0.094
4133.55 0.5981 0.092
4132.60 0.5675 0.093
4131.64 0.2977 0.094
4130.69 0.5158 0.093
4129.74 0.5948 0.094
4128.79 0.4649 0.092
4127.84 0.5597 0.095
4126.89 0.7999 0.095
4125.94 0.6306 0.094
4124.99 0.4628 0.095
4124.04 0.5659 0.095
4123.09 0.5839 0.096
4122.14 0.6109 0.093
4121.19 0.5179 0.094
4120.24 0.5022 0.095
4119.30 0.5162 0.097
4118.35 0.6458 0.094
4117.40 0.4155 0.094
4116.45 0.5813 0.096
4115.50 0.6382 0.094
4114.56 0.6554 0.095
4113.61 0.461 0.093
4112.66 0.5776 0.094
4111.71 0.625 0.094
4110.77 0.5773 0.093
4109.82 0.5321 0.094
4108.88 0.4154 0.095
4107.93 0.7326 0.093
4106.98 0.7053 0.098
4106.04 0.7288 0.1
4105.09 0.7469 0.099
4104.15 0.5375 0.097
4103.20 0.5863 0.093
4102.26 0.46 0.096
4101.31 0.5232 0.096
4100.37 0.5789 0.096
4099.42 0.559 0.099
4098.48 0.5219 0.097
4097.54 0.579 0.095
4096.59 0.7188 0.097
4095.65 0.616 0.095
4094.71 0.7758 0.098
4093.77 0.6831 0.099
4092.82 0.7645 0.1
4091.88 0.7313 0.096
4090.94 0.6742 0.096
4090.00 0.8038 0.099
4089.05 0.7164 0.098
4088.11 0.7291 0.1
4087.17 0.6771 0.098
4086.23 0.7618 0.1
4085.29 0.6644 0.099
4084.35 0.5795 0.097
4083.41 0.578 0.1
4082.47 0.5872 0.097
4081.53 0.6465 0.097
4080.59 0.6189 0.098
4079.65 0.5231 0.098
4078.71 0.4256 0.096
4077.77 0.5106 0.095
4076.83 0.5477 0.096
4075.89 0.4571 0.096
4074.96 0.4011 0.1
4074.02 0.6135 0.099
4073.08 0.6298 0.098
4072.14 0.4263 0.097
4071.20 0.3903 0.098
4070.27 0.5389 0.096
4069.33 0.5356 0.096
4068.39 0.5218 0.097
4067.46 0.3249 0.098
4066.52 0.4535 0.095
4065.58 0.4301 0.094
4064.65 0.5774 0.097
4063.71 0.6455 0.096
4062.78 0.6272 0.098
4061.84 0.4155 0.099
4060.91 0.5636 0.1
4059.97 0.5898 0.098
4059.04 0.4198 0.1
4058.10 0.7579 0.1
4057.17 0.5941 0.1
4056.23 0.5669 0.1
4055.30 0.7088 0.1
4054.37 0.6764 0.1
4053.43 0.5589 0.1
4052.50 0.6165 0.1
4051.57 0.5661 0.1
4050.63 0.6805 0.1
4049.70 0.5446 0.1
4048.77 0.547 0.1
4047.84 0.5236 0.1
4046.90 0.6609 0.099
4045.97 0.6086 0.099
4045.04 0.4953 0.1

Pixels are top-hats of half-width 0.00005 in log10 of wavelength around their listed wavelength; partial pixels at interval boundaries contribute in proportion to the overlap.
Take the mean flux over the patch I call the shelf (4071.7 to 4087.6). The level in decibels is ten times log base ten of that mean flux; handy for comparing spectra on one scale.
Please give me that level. -2.46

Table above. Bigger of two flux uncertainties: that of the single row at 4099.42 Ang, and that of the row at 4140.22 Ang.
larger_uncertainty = 0.0990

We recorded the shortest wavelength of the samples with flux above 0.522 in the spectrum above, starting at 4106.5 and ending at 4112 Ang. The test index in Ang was 4106.98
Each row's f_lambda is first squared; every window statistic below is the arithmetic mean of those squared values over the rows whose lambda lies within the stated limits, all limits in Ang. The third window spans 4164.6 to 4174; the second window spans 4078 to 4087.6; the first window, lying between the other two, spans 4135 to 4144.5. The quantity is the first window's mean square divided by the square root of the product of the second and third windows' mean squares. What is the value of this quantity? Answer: 0.82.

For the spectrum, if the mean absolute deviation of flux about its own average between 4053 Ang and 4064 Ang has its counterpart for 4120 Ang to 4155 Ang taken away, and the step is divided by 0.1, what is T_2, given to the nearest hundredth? 0.08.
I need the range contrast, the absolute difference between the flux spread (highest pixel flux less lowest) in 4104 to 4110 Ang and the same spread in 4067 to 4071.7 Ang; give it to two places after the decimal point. 0.12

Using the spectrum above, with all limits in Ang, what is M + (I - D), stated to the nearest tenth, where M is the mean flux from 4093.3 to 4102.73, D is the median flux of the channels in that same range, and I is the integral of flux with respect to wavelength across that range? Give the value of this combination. 5.7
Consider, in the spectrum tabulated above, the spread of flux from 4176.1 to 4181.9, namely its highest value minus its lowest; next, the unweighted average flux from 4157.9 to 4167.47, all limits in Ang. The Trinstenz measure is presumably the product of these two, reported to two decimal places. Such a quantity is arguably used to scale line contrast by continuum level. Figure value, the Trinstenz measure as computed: 0.17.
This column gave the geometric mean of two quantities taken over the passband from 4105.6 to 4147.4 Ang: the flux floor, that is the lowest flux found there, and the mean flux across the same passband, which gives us 0.409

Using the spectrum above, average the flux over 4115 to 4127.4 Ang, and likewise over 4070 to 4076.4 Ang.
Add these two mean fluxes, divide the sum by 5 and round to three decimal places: 0.214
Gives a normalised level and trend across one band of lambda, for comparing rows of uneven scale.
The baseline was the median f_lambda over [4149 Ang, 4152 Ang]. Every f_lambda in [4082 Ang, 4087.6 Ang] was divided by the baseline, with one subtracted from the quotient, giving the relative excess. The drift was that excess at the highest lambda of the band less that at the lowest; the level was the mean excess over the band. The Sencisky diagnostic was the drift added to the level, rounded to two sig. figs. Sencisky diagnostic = 0.59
